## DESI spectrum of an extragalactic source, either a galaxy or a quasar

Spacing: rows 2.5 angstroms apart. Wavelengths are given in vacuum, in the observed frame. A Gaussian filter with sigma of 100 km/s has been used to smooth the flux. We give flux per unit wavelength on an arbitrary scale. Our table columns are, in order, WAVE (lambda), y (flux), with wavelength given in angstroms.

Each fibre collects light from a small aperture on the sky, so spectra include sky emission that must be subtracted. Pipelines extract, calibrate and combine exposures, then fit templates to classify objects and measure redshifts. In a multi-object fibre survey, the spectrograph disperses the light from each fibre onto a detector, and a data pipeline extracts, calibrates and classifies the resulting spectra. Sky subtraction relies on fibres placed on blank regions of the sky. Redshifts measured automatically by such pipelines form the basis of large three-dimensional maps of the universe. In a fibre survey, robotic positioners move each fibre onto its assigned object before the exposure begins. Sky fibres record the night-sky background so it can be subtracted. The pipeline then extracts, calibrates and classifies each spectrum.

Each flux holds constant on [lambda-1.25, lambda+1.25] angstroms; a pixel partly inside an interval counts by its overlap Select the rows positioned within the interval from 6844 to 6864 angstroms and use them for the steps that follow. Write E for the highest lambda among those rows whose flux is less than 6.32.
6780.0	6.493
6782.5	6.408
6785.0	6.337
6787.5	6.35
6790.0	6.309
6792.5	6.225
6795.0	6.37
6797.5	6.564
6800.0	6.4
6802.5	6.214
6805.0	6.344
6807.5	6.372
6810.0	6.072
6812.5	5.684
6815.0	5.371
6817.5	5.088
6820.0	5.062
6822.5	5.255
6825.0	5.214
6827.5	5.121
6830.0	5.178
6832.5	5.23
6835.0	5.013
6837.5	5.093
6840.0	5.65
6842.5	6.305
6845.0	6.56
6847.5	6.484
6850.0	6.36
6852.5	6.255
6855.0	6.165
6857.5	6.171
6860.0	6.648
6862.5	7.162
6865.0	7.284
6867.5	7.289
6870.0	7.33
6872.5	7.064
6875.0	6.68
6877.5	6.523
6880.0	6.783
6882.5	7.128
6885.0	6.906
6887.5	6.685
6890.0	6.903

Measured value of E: 6857.5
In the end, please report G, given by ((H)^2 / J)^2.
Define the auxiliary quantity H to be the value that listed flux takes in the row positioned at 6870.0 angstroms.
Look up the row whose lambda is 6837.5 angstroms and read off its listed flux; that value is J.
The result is 111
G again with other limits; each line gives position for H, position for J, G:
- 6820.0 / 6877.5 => 15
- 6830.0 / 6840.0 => 23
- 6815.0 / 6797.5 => 19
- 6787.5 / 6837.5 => 63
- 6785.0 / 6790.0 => 41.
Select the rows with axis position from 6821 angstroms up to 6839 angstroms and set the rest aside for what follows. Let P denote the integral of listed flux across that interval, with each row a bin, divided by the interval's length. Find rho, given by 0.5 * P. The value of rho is 2.58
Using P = 5.2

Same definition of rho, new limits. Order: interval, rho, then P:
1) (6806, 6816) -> 2.95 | 5.9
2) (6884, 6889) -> 3.40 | 6.8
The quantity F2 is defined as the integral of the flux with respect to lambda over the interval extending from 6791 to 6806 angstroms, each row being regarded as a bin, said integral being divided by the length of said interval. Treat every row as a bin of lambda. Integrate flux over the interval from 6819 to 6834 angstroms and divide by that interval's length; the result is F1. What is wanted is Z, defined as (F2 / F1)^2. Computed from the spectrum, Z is 1.5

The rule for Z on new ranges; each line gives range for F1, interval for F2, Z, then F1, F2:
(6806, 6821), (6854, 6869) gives 1.5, 5.6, 6.8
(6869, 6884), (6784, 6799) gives 0.8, 6.9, 6.4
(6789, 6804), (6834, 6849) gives 0.9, 6.3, 5.9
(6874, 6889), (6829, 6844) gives 0.6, 6.8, 5.4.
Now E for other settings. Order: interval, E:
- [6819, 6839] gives 6837.5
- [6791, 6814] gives 6812.5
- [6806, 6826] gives 6825.0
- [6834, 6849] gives 6842.5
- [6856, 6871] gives 6857.5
